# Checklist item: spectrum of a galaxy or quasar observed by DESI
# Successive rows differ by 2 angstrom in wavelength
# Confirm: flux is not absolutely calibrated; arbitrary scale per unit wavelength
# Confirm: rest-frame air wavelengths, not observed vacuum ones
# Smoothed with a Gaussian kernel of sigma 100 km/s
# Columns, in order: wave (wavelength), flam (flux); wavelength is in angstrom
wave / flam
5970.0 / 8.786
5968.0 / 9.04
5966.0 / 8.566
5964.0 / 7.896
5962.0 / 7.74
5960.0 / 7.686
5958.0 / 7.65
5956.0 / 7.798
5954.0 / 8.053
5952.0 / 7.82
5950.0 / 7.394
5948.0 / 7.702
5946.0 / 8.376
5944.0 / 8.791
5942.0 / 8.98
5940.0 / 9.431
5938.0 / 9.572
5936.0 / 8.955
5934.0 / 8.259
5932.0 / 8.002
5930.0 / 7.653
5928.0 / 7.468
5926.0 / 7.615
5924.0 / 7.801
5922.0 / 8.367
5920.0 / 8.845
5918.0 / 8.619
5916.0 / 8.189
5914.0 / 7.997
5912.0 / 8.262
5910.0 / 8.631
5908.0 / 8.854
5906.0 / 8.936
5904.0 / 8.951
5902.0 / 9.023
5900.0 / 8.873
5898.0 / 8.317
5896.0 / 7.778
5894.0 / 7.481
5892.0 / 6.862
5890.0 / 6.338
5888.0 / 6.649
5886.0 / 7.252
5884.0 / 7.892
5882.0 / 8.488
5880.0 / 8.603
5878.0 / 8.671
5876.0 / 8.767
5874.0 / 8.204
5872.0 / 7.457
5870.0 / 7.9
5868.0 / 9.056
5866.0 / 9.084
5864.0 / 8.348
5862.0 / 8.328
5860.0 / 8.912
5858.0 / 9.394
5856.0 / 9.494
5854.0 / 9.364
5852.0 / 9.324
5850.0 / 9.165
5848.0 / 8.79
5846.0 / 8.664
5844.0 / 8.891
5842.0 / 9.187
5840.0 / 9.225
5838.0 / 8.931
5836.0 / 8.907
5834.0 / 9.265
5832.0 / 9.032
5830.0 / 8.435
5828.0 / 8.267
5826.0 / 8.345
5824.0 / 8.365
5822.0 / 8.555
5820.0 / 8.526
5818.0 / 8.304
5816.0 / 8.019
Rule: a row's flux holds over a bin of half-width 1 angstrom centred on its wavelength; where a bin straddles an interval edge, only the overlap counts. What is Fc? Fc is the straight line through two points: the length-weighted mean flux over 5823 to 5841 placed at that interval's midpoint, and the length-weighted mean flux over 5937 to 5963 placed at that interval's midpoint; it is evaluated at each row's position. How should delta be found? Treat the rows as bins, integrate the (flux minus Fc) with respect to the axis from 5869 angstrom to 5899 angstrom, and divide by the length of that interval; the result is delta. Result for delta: -0.75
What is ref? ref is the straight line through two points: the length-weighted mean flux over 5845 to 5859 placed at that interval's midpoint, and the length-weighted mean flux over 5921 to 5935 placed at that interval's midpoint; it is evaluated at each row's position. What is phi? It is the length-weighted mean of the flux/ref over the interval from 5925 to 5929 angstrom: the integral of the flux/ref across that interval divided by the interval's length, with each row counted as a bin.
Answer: 0.95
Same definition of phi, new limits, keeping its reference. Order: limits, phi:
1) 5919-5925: 1.04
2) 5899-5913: 1.06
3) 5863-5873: 0.94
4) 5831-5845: 0.96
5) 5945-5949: 1.06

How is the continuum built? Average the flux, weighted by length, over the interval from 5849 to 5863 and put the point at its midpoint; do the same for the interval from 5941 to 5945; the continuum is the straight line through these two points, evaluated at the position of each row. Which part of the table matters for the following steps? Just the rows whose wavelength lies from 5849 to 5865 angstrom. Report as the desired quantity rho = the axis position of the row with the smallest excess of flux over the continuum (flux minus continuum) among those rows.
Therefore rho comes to 5862.0 angstrom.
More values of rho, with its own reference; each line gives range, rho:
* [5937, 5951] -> 5950.0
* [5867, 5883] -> 5872.0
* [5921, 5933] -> 5928.0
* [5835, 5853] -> 5846.0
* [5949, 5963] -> 5950.0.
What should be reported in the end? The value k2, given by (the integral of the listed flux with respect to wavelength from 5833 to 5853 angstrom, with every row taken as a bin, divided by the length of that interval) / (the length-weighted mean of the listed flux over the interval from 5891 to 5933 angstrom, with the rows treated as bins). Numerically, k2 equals 1.10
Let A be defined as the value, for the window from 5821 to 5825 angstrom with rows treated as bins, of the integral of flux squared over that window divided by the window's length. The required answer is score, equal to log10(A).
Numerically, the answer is 1.85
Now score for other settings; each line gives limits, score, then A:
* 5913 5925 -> 1.84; 69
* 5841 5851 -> 1.90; 80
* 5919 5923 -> 1.87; 74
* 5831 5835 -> 1.92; 84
